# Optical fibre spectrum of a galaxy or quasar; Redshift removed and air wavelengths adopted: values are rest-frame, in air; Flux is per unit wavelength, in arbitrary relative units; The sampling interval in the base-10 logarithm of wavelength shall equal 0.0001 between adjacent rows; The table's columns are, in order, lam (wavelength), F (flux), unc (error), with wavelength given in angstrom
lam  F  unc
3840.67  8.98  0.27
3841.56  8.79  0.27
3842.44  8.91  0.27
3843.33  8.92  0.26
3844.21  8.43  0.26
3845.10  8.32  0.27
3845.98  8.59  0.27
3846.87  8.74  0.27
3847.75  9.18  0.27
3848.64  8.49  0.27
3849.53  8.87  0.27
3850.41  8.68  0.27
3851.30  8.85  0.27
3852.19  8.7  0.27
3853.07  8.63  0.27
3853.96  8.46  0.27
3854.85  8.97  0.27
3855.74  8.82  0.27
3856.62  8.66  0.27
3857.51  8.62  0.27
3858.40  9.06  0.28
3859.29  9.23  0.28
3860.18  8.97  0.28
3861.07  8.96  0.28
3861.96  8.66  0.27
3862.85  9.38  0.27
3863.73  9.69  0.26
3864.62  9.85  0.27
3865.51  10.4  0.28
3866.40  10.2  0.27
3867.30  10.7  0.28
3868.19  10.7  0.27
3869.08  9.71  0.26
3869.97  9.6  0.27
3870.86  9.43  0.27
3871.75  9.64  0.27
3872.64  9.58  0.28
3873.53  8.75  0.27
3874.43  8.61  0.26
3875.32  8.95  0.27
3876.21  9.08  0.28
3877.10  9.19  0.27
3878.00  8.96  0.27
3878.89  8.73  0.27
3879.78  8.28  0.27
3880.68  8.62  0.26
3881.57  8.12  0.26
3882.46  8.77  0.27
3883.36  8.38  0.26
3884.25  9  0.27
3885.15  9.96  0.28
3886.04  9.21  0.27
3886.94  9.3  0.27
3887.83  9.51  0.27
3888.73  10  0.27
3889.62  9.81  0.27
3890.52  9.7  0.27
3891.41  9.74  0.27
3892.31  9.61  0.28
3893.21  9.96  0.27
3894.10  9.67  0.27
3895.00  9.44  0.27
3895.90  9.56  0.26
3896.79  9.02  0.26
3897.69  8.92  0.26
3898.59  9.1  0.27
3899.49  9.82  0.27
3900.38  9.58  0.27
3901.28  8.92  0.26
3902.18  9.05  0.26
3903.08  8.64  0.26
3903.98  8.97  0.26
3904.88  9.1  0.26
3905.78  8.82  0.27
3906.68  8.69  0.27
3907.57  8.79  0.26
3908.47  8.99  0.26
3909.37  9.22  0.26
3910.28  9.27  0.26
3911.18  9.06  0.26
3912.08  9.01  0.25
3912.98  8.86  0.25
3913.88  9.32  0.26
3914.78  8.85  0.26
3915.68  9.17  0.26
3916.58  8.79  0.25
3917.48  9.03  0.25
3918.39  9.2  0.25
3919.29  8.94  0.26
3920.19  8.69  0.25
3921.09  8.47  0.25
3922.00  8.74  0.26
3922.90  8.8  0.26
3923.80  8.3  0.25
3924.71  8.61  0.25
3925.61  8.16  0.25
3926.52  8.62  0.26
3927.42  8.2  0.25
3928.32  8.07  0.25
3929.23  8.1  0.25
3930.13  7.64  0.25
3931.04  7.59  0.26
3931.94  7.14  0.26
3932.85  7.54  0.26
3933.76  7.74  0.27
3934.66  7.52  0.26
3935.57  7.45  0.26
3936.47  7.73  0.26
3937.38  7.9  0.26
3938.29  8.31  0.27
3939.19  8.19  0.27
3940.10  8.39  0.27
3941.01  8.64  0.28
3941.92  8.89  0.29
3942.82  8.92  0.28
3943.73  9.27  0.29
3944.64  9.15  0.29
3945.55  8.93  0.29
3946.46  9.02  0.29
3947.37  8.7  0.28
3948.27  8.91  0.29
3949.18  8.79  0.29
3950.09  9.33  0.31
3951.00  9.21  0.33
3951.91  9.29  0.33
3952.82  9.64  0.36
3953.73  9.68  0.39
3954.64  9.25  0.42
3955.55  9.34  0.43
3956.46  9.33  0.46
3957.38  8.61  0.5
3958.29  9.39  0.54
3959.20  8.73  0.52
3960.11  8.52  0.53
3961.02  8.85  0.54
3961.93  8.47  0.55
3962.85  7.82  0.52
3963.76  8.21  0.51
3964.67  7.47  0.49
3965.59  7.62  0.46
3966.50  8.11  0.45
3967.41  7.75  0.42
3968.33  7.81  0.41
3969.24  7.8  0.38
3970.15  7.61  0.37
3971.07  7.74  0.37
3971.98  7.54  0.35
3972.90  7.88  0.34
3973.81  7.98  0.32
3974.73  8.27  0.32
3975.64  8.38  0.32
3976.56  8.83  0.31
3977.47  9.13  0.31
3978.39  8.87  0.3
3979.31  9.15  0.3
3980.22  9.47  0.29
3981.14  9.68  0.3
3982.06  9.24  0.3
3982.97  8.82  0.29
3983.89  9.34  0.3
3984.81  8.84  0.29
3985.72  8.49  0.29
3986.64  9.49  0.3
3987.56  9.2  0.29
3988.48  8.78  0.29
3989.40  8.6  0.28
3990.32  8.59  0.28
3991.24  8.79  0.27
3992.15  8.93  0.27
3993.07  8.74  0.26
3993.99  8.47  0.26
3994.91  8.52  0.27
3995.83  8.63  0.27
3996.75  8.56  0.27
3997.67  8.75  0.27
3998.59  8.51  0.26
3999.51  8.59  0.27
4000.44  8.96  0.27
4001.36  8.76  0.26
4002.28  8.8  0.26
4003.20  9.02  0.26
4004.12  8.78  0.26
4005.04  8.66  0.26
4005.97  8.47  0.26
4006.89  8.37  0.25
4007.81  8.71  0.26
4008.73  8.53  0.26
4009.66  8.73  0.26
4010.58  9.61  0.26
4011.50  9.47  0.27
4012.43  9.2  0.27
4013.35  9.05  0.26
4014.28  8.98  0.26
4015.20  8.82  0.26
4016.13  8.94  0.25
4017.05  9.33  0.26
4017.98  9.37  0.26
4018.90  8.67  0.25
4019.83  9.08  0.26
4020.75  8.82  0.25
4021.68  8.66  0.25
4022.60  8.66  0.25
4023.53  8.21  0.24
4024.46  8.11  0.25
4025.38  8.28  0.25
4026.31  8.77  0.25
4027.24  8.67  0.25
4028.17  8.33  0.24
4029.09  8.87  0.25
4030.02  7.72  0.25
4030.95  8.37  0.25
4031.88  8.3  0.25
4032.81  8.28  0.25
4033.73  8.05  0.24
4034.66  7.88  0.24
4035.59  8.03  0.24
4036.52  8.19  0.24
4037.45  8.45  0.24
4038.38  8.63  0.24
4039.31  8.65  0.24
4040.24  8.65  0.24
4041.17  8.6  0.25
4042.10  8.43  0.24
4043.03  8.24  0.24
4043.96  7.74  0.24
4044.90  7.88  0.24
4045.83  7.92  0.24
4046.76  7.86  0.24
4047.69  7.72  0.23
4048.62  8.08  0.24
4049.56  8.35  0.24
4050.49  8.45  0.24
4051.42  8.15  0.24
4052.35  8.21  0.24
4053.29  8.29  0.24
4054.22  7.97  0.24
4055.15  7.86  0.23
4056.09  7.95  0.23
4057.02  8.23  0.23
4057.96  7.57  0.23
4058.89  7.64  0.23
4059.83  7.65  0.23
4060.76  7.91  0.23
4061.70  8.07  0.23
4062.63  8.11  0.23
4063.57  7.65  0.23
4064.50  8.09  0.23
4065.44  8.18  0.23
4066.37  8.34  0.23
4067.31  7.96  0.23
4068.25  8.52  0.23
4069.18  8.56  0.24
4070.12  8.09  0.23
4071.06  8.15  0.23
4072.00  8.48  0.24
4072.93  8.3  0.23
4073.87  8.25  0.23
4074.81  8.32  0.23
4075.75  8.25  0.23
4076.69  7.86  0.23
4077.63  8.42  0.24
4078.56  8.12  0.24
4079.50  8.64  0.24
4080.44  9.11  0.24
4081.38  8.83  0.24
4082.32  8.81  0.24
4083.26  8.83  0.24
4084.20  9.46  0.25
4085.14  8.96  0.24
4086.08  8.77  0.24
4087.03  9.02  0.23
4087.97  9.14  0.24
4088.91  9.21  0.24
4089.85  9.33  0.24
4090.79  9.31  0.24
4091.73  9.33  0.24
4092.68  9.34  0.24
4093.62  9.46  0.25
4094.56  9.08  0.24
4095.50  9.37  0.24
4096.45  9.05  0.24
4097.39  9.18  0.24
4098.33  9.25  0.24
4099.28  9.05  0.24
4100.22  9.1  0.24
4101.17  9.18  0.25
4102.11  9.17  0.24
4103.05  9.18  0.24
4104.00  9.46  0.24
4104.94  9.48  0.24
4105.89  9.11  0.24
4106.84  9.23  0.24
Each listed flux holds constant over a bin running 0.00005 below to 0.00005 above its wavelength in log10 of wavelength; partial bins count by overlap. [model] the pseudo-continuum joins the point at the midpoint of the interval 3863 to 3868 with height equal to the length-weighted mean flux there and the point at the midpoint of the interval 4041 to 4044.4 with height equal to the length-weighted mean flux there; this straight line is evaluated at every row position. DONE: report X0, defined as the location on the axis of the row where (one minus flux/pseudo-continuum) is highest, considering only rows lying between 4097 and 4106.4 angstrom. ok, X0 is 4099.28 angstrom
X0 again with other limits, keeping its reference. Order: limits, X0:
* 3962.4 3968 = 3964.67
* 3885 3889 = 3886.04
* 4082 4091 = 4082.32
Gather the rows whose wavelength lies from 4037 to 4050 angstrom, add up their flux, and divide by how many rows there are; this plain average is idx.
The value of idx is 8.23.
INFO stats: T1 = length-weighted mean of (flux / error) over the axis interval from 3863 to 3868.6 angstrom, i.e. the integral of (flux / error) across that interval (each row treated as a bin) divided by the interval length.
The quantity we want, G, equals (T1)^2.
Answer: 1413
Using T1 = 38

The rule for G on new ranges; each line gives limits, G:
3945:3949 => 956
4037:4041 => 1275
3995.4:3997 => 1015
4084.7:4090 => 1444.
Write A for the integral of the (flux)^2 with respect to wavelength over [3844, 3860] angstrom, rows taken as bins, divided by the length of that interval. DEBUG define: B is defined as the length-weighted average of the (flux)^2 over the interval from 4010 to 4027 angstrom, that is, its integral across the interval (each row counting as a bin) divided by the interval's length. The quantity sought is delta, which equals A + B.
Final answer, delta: 156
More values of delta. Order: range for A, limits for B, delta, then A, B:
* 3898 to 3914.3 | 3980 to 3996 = 162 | 82.3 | 80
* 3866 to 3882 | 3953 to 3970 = 159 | 86.4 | 73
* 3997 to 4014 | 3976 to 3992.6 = 159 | 78.0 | 81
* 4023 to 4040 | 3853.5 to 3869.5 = 158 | 69.4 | 89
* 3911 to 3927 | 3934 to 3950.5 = 151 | 77.7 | 73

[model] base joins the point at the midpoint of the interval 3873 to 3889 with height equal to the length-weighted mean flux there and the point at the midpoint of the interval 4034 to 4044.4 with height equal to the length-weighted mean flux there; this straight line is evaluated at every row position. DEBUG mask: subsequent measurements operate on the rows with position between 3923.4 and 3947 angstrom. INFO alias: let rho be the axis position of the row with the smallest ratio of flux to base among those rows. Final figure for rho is 3931.94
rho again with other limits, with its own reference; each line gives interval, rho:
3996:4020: 4006.89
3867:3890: 3881.57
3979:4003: 3985.72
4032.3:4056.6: 4047.69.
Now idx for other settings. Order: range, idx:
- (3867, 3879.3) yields 9.40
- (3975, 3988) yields 9.07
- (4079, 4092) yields 9.05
